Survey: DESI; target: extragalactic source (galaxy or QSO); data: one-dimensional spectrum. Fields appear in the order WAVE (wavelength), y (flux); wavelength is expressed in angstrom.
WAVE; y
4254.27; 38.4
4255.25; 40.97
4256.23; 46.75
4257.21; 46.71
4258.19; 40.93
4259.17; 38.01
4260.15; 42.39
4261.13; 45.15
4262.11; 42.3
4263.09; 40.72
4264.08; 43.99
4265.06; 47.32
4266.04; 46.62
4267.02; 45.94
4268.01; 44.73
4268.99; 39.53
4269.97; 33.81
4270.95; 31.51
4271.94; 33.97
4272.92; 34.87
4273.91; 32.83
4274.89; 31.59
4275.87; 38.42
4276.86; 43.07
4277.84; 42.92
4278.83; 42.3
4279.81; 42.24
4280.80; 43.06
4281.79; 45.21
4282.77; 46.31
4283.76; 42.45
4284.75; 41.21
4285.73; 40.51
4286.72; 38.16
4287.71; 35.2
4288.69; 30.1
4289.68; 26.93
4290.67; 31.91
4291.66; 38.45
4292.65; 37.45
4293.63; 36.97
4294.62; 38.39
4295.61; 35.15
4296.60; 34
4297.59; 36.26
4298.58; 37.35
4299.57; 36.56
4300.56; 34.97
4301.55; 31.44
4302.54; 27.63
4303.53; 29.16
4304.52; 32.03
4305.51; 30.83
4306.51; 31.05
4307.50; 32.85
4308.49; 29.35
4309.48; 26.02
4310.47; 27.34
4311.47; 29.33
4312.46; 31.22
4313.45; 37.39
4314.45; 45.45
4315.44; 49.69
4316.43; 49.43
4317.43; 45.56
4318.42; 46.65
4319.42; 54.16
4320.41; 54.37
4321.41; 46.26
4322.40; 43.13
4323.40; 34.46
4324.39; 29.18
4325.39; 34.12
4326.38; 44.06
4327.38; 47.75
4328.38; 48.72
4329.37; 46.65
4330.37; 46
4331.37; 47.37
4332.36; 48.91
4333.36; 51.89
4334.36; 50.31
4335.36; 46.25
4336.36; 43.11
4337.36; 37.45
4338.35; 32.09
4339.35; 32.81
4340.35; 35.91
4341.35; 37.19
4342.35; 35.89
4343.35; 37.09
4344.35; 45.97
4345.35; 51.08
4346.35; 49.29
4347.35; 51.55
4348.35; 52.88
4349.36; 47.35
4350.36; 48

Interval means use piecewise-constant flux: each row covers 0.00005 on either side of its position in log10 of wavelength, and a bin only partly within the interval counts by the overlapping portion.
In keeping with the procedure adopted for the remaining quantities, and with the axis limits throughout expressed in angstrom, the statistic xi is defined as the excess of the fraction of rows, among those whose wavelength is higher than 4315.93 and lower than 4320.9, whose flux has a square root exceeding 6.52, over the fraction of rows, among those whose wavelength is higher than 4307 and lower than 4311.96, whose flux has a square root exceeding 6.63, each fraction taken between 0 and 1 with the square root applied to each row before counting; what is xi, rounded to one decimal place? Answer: 1.0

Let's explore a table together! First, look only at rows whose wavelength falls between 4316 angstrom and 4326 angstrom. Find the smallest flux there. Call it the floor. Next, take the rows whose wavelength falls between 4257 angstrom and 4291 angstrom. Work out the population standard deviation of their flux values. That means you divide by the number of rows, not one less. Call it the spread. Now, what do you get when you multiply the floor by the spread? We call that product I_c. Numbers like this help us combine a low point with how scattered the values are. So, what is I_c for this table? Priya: 158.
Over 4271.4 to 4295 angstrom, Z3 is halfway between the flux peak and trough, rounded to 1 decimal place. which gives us 36.6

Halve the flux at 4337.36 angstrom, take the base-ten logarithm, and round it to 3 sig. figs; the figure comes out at 1.27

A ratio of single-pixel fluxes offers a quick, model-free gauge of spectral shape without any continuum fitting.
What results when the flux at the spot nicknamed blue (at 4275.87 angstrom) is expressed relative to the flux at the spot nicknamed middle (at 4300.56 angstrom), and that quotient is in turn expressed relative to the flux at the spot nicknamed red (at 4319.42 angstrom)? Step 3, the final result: 0.0203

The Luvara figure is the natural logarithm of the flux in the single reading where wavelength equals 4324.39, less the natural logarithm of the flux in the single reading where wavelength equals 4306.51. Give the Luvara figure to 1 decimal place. -0.1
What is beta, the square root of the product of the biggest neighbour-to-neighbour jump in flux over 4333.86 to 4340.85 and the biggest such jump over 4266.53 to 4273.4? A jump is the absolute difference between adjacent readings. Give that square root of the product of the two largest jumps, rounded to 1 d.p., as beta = 5.7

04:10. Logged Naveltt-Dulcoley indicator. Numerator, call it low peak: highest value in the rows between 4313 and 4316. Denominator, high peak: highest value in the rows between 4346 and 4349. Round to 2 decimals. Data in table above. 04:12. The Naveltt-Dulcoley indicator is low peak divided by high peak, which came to 0.94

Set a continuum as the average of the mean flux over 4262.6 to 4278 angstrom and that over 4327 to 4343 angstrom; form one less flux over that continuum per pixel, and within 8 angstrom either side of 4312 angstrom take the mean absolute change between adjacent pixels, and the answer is 0.075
